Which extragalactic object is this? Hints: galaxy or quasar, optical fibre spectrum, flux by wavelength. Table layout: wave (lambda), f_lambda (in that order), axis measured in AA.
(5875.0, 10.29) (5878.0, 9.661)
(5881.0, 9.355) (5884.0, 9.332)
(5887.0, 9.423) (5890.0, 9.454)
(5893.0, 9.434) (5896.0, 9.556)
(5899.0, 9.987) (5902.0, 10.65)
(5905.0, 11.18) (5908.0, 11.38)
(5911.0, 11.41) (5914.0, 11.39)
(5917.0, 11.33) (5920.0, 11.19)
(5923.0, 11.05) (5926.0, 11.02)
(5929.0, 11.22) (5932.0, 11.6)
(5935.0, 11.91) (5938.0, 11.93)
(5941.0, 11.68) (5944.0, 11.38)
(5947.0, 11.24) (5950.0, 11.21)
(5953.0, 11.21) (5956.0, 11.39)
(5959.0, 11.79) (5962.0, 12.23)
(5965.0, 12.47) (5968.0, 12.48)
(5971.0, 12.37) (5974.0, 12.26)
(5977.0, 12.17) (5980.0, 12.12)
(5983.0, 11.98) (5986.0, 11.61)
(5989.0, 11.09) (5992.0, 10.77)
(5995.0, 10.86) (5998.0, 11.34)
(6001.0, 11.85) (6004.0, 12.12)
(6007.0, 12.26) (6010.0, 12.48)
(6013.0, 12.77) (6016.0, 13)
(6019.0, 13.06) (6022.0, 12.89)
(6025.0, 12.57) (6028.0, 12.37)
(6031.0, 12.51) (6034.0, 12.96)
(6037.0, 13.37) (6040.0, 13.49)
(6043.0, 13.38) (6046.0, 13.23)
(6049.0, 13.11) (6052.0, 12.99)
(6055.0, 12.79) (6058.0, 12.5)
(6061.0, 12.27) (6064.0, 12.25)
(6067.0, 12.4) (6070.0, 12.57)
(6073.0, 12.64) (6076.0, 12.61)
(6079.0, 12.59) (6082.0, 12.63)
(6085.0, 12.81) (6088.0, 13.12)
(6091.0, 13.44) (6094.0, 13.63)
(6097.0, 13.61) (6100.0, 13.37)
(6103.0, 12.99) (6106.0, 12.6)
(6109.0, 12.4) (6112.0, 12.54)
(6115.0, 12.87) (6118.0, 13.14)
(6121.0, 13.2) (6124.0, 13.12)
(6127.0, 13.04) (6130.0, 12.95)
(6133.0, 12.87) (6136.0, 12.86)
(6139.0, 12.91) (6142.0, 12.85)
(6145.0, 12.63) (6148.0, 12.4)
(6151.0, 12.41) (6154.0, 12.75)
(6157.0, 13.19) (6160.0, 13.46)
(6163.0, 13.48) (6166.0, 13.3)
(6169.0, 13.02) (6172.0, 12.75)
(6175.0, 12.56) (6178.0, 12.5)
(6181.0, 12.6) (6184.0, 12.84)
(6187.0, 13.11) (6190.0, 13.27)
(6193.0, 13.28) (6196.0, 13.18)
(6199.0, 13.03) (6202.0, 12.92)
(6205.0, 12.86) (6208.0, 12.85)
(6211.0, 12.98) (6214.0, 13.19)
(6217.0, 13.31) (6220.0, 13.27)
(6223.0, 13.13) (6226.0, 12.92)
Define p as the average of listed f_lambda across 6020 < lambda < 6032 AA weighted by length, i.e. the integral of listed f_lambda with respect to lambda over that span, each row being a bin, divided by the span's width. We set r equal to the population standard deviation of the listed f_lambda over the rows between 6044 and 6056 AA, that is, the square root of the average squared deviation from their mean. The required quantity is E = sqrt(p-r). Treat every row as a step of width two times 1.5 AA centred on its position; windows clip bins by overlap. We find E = 3.5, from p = 12.6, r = 0.16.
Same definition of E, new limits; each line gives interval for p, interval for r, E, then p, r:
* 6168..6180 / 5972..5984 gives 3.5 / 12.7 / 0.10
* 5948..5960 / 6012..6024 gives 3.4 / 11.4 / 0.11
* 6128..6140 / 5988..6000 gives 3.6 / 12.9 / 0.22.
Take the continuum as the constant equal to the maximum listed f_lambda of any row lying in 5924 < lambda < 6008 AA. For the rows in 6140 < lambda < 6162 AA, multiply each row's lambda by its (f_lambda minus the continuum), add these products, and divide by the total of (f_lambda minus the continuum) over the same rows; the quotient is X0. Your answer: 6155.2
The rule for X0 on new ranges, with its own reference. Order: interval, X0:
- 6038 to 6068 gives 6043.3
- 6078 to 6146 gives 6109.8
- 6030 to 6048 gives 6040.3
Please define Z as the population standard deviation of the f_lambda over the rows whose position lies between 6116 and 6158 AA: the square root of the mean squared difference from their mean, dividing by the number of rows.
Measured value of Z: 0.25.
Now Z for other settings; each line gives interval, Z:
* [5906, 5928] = 0.15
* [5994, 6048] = 0.69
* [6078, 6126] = 0.38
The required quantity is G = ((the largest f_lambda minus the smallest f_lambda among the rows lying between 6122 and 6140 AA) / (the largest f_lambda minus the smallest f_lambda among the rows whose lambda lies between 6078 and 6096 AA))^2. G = 0.06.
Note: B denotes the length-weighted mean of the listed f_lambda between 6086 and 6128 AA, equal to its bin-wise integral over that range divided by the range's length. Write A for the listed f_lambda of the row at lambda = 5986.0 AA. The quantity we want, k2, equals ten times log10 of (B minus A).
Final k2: 2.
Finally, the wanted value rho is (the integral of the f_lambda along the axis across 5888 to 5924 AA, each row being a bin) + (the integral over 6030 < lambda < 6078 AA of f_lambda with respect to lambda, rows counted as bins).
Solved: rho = 998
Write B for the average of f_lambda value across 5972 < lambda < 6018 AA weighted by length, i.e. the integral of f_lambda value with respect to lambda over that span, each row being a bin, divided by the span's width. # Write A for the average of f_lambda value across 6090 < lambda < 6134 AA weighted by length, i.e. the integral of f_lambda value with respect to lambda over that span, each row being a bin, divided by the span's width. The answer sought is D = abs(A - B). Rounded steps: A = 13.0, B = 11.9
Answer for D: 1.1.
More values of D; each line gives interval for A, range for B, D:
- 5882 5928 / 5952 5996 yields 1.3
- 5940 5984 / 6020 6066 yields 1.0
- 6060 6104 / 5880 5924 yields 2.5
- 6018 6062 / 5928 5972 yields 1.2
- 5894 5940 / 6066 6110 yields 1.8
